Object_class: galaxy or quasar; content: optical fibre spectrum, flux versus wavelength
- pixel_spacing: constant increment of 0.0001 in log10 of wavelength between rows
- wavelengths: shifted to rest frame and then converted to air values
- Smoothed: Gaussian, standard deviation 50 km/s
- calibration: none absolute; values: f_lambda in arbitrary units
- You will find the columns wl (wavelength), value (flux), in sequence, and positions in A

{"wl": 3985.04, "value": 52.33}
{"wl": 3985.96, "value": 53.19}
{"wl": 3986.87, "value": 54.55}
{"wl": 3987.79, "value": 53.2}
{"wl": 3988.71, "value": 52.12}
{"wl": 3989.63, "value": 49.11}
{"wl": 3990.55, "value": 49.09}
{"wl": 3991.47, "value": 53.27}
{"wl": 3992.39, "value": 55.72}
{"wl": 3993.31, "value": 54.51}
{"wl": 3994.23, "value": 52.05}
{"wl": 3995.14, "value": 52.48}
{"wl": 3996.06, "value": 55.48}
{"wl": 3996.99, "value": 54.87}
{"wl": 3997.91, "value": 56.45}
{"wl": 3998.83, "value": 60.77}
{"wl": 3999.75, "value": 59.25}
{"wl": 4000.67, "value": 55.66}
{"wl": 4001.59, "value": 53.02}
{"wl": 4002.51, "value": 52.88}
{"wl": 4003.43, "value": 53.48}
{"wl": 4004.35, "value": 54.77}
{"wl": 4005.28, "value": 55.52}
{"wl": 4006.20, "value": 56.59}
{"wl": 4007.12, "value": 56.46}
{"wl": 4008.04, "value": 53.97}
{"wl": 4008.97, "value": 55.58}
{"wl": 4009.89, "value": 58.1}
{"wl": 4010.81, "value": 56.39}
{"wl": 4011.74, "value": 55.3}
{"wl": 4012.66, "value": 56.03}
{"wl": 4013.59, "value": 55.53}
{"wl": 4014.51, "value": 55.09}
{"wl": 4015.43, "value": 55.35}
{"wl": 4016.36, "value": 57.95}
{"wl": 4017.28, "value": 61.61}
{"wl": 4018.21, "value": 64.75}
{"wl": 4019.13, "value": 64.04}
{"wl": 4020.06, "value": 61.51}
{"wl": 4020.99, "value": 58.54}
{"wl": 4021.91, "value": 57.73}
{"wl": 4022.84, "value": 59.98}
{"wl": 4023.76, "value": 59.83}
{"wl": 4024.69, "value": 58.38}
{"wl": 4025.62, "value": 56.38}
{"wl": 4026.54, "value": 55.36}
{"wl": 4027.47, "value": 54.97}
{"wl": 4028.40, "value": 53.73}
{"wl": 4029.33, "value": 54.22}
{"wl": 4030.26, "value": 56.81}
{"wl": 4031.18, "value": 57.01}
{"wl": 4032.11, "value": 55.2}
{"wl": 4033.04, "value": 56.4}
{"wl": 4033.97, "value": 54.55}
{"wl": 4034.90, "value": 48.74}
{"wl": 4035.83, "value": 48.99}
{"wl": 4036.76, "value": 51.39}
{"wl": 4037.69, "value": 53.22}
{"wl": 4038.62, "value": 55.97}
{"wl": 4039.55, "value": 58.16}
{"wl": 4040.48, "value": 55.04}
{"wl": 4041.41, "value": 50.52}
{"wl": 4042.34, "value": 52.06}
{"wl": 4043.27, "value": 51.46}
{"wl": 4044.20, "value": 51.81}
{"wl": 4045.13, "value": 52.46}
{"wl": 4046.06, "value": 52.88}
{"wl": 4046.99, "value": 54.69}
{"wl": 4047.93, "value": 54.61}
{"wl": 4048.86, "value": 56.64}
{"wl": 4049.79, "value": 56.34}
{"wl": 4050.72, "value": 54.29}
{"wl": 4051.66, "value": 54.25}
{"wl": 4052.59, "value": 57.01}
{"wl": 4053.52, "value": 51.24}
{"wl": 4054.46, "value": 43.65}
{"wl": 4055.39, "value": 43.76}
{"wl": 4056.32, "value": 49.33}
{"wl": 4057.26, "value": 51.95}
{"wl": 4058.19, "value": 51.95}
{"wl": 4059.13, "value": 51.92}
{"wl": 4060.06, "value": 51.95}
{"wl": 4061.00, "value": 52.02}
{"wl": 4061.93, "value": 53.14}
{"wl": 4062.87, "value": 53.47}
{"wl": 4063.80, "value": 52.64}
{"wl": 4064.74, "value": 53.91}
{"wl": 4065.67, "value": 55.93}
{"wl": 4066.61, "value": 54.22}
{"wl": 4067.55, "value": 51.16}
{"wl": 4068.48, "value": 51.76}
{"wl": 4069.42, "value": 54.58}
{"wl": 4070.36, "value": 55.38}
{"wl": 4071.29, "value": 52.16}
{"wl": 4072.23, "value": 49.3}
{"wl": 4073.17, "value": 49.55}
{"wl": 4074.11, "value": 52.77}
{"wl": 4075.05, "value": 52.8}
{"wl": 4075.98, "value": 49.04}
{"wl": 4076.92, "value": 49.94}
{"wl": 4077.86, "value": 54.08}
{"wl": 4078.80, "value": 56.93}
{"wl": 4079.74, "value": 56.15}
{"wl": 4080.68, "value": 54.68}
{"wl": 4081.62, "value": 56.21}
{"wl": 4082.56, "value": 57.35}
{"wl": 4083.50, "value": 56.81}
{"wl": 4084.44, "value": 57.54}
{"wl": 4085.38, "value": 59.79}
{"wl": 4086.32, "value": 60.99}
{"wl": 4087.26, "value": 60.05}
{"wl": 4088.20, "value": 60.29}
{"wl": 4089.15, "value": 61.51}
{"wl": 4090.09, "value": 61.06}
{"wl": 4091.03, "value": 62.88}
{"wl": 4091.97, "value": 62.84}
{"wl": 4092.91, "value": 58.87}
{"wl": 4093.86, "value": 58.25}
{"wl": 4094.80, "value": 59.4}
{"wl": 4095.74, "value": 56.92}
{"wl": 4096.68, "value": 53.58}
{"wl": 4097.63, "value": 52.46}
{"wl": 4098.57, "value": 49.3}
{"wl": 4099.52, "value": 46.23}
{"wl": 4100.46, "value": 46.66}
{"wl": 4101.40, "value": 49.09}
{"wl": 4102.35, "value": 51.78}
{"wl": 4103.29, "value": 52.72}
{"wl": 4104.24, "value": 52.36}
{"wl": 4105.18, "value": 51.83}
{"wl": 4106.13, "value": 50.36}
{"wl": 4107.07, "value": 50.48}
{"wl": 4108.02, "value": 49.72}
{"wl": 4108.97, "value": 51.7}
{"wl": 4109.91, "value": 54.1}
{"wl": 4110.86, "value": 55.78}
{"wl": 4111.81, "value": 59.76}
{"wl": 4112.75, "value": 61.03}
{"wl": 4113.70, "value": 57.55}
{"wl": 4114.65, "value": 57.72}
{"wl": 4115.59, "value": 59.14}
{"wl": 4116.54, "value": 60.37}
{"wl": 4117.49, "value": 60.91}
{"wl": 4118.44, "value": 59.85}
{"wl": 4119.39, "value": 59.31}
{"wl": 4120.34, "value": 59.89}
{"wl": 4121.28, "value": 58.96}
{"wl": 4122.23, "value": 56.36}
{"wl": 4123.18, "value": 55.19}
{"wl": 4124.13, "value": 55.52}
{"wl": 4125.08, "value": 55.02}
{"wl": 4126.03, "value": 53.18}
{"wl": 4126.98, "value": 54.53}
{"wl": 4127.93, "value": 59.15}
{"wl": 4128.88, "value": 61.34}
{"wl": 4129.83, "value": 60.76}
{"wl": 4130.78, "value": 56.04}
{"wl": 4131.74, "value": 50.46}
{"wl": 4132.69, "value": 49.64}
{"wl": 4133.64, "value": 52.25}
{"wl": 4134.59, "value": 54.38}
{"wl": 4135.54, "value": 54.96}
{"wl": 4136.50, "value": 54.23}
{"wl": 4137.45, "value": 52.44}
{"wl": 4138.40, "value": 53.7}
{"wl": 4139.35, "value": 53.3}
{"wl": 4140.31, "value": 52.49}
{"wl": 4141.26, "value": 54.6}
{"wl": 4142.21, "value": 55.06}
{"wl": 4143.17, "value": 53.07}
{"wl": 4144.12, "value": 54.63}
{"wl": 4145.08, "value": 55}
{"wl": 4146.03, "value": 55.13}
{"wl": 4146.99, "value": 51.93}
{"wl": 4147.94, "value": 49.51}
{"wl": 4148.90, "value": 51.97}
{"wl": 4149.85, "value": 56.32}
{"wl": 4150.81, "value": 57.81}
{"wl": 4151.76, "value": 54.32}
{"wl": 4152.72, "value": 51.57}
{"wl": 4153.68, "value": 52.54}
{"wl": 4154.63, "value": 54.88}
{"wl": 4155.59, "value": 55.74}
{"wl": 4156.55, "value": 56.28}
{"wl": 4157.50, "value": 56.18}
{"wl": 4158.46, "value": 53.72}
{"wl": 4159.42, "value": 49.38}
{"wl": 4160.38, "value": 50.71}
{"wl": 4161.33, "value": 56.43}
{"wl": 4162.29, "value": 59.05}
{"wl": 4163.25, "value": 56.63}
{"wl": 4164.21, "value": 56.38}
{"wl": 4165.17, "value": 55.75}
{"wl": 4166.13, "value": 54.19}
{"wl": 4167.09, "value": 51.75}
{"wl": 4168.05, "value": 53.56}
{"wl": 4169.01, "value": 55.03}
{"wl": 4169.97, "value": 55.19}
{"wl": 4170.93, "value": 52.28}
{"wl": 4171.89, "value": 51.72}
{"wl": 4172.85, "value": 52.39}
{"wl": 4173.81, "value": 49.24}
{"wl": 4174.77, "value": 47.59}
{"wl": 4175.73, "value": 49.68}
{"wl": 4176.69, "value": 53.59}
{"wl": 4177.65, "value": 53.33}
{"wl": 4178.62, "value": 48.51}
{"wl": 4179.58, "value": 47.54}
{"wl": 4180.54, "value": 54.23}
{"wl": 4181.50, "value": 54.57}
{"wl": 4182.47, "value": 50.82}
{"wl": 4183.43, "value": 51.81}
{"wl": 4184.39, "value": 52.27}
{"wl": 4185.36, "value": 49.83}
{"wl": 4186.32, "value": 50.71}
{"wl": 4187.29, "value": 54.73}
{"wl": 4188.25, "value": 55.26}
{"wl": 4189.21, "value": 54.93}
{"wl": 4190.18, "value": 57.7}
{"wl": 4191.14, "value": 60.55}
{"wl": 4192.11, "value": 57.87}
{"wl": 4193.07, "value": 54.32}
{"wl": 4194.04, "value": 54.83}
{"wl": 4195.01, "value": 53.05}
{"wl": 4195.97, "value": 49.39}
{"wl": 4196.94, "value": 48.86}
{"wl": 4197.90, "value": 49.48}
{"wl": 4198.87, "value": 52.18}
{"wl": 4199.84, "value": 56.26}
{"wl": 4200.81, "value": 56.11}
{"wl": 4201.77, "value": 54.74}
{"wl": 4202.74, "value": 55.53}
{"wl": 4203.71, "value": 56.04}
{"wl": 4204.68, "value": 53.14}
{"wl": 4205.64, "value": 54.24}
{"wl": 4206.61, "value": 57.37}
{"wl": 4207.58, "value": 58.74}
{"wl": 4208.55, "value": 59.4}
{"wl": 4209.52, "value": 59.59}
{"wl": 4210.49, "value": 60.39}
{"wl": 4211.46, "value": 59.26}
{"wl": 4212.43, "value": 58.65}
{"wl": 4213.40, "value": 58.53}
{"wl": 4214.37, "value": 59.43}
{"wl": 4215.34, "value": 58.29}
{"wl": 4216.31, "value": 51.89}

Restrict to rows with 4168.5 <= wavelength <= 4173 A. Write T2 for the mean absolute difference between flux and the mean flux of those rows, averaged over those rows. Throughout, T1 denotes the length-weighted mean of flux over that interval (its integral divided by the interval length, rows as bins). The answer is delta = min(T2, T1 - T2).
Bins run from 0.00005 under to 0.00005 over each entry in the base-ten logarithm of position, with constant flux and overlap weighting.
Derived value 1.4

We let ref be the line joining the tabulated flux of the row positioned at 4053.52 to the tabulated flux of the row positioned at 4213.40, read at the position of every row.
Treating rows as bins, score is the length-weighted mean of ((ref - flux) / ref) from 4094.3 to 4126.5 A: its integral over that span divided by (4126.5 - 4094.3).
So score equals -0.02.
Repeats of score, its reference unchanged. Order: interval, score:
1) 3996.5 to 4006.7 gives -0.14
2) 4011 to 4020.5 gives -0.18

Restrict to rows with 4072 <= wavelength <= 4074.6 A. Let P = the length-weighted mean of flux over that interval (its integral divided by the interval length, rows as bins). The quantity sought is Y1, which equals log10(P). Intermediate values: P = 50.6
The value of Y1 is 1.70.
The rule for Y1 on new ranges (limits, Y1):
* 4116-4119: 1.78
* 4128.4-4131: 1.78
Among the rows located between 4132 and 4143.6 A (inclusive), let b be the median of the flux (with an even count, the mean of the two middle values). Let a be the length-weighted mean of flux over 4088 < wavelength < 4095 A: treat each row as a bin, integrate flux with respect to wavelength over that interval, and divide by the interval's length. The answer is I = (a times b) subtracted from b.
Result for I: -3191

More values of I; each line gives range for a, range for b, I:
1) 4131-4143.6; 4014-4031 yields -3017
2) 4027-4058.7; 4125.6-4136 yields -2840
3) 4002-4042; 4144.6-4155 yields -2991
